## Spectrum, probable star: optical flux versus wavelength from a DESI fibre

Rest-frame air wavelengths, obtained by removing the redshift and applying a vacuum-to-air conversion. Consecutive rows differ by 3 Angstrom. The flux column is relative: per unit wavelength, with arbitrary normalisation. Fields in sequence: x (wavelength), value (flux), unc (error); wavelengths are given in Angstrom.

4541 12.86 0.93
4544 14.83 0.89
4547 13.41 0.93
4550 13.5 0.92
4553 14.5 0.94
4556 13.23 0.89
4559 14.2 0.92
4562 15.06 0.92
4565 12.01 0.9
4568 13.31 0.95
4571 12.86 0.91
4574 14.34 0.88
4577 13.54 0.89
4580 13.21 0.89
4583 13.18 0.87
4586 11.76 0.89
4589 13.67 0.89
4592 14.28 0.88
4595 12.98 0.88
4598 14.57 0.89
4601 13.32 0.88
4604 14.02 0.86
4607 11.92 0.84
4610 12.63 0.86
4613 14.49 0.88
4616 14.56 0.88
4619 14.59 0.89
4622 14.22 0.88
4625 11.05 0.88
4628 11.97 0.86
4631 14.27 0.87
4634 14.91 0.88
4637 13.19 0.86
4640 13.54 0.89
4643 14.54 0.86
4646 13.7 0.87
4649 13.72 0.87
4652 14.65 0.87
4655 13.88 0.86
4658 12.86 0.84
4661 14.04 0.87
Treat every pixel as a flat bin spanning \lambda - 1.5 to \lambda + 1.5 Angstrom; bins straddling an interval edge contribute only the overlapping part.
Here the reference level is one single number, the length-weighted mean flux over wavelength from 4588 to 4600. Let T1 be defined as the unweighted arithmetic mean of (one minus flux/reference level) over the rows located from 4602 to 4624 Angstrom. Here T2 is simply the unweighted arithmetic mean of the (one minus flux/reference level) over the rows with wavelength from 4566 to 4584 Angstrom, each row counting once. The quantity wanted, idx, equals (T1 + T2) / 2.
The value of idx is 0.019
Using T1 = 0.01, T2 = 0.033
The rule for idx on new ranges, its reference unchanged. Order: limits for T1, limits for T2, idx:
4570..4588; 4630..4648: 0.020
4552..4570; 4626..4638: 0.015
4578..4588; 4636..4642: 0.059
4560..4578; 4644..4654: 0.006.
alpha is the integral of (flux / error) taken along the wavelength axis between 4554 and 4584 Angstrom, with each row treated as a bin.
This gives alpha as 449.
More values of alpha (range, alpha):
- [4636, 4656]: 320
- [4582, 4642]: 923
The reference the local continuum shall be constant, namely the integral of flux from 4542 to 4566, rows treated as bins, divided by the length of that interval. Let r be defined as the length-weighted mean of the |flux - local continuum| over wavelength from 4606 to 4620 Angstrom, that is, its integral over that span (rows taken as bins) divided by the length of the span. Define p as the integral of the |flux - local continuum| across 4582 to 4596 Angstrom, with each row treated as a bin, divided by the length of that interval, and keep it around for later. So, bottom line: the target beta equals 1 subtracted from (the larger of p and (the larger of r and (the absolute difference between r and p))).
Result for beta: 0.03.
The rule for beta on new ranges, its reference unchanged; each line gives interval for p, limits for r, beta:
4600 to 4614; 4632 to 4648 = -0.08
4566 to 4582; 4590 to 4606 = -0.36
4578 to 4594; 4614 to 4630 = 0.25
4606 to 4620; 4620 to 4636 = 0.27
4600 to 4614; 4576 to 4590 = -0.08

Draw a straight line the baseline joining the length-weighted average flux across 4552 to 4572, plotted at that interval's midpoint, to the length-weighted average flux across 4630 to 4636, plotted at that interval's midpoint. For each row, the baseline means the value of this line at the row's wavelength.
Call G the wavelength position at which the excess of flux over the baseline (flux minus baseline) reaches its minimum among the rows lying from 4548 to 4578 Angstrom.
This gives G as 4565 Angstrom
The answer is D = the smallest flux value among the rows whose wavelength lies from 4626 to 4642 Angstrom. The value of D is 11.97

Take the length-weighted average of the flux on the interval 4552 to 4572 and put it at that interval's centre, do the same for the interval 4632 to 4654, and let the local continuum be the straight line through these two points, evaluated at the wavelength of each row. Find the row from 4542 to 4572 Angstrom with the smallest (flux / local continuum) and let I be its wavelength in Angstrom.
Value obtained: 4565 Angstrom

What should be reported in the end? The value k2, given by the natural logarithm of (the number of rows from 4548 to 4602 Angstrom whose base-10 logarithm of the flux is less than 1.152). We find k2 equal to 2.48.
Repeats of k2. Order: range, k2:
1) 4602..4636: 1.61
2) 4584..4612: 1.95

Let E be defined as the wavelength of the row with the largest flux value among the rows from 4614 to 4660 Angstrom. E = 4634 Angstrom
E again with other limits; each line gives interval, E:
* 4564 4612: 4598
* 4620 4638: 4634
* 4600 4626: 4619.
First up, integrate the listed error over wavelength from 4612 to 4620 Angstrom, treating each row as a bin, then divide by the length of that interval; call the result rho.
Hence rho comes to 0.883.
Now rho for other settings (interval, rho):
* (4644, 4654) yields 0.869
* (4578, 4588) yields 0.884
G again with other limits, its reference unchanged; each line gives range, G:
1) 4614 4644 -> 4625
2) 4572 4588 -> 4586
